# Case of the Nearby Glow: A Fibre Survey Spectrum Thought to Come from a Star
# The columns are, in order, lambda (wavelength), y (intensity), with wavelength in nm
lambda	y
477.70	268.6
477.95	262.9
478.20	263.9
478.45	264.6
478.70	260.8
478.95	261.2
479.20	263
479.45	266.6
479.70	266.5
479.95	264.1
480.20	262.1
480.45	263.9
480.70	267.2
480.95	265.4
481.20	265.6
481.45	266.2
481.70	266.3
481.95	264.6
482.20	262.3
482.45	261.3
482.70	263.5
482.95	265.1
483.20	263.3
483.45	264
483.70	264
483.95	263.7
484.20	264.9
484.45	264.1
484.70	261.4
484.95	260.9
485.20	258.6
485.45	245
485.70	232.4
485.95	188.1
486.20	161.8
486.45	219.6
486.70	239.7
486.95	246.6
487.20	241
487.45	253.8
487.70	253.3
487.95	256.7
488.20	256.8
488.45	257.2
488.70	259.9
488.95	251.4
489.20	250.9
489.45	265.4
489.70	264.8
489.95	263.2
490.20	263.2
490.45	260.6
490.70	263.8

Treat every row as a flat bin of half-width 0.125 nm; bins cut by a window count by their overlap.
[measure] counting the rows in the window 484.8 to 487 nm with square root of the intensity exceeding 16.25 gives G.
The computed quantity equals 0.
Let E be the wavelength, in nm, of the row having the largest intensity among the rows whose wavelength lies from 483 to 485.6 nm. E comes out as 484.20 nm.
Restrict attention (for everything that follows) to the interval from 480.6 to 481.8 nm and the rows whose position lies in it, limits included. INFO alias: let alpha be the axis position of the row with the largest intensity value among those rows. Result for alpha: 480.70 nm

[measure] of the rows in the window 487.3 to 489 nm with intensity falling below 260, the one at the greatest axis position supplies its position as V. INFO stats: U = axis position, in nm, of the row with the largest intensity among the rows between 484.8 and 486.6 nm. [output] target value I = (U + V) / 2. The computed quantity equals 486.95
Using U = 484.95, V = 488.95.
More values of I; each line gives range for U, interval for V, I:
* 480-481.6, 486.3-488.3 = 484.45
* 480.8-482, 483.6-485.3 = 483.45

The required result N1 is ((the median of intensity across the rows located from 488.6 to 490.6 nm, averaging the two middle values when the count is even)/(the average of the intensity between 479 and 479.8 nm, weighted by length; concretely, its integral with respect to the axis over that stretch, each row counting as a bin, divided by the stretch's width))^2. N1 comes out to 0.977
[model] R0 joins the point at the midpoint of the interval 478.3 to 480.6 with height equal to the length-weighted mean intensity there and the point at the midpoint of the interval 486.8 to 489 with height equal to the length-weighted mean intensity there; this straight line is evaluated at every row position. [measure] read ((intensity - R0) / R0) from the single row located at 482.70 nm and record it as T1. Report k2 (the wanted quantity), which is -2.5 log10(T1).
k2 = 4.54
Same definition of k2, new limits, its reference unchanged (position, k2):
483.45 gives 4.19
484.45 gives 3.94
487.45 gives 7.14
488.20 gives 4.42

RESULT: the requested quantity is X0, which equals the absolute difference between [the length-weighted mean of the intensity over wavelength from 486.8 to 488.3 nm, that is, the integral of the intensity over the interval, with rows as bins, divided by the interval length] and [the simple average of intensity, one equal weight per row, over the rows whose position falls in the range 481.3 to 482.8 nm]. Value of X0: 13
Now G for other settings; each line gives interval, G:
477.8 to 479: 1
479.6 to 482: 8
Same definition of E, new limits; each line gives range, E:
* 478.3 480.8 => 480.70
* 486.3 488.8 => 488.70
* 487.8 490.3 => 489.45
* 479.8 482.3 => 480.70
